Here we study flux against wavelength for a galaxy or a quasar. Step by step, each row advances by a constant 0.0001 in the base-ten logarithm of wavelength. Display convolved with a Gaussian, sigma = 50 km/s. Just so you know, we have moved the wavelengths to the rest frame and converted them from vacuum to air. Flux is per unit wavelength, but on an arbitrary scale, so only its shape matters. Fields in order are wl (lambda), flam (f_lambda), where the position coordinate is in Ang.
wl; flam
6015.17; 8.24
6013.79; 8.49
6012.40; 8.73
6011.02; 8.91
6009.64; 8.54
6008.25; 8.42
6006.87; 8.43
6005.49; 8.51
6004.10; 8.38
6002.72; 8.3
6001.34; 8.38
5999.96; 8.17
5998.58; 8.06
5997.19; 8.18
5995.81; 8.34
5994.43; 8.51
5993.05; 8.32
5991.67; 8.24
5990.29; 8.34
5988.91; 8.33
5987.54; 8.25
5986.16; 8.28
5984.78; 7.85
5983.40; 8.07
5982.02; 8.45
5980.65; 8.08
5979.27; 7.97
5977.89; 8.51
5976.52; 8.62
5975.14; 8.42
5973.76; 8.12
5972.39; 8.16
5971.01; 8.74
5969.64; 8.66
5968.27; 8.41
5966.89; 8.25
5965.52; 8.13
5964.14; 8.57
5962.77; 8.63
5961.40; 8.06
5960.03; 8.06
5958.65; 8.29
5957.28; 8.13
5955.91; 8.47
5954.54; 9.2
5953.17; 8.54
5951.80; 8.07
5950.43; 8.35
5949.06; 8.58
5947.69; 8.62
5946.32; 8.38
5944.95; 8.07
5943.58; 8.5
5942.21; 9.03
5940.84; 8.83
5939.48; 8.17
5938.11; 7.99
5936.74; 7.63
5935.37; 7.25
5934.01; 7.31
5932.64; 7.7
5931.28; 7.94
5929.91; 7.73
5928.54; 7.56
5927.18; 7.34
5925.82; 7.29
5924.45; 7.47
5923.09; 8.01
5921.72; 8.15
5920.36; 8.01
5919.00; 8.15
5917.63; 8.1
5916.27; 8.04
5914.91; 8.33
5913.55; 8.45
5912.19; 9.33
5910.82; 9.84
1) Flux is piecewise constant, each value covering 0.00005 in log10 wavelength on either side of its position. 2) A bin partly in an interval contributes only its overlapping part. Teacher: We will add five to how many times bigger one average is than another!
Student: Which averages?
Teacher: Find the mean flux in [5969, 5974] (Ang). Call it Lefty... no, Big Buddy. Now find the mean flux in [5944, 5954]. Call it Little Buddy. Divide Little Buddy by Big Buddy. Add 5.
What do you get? 5.99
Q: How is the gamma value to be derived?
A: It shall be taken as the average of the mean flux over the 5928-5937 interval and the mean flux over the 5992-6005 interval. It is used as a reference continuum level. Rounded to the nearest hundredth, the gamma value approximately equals 7.94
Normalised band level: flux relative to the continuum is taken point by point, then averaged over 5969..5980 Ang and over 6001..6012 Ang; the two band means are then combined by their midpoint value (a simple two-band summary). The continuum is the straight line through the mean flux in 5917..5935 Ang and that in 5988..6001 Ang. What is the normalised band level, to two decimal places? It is 1.02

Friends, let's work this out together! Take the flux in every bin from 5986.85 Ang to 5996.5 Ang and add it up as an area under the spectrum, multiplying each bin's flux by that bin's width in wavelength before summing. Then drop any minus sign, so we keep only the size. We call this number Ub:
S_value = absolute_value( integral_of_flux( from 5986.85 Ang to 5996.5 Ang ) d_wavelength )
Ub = 80.5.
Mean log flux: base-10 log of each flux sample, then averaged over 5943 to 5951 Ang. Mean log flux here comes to 0.925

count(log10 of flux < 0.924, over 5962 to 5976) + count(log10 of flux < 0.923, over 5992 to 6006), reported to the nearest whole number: 10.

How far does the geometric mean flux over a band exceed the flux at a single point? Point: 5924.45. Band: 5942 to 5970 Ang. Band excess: 1.0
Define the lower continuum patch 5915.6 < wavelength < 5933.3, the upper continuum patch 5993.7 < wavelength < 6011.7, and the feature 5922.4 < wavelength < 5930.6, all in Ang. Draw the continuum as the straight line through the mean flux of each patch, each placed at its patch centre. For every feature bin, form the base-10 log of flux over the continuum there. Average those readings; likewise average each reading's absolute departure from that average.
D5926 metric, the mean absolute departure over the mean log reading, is -0.8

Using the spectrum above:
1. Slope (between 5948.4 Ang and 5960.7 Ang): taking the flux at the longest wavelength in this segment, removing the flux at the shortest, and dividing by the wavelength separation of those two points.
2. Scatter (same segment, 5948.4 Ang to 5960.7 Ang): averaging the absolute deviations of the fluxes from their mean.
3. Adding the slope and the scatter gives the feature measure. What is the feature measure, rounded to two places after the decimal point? 0.21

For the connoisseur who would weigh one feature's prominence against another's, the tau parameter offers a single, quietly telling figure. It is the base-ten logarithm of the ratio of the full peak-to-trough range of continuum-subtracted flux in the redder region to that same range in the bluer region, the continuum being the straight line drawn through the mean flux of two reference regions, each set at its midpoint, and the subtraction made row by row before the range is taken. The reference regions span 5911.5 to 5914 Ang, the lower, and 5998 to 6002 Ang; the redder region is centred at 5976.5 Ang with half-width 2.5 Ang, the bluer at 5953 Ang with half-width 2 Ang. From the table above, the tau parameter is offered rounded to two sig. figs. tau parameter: -0.74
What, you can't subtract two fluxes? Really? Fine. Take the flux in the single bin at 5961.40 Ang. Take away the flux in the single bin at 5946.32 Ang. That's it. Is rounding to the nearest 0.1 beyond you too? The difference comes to -0.3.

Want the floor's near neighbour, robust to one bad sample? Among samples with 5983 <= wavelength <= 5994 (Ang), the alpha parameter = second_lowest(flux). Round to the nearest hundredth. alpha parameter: 8.07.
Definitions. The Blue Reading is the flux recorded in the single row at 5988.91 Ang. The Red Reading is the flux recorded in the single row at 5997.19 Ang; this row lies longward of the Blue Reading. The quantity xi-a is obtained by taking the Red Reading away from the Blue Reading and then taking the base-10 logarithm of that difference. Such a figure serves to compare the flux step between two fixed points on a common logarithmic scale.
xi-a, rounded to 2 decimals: -0.82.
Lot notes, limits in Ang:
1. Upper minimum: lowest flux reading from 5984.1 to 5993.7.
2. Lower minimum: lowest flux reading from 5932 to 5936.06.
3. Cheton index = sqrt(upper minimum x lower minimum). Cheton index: 7.54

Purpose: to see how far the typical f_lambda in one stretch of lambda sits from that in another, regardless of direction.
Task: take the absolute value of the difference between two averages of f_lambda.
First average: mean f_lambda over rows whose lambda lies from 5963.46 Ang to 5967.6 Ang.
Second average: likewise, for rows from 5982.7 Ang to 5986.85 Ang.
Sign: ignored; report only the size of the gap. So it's 0.25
